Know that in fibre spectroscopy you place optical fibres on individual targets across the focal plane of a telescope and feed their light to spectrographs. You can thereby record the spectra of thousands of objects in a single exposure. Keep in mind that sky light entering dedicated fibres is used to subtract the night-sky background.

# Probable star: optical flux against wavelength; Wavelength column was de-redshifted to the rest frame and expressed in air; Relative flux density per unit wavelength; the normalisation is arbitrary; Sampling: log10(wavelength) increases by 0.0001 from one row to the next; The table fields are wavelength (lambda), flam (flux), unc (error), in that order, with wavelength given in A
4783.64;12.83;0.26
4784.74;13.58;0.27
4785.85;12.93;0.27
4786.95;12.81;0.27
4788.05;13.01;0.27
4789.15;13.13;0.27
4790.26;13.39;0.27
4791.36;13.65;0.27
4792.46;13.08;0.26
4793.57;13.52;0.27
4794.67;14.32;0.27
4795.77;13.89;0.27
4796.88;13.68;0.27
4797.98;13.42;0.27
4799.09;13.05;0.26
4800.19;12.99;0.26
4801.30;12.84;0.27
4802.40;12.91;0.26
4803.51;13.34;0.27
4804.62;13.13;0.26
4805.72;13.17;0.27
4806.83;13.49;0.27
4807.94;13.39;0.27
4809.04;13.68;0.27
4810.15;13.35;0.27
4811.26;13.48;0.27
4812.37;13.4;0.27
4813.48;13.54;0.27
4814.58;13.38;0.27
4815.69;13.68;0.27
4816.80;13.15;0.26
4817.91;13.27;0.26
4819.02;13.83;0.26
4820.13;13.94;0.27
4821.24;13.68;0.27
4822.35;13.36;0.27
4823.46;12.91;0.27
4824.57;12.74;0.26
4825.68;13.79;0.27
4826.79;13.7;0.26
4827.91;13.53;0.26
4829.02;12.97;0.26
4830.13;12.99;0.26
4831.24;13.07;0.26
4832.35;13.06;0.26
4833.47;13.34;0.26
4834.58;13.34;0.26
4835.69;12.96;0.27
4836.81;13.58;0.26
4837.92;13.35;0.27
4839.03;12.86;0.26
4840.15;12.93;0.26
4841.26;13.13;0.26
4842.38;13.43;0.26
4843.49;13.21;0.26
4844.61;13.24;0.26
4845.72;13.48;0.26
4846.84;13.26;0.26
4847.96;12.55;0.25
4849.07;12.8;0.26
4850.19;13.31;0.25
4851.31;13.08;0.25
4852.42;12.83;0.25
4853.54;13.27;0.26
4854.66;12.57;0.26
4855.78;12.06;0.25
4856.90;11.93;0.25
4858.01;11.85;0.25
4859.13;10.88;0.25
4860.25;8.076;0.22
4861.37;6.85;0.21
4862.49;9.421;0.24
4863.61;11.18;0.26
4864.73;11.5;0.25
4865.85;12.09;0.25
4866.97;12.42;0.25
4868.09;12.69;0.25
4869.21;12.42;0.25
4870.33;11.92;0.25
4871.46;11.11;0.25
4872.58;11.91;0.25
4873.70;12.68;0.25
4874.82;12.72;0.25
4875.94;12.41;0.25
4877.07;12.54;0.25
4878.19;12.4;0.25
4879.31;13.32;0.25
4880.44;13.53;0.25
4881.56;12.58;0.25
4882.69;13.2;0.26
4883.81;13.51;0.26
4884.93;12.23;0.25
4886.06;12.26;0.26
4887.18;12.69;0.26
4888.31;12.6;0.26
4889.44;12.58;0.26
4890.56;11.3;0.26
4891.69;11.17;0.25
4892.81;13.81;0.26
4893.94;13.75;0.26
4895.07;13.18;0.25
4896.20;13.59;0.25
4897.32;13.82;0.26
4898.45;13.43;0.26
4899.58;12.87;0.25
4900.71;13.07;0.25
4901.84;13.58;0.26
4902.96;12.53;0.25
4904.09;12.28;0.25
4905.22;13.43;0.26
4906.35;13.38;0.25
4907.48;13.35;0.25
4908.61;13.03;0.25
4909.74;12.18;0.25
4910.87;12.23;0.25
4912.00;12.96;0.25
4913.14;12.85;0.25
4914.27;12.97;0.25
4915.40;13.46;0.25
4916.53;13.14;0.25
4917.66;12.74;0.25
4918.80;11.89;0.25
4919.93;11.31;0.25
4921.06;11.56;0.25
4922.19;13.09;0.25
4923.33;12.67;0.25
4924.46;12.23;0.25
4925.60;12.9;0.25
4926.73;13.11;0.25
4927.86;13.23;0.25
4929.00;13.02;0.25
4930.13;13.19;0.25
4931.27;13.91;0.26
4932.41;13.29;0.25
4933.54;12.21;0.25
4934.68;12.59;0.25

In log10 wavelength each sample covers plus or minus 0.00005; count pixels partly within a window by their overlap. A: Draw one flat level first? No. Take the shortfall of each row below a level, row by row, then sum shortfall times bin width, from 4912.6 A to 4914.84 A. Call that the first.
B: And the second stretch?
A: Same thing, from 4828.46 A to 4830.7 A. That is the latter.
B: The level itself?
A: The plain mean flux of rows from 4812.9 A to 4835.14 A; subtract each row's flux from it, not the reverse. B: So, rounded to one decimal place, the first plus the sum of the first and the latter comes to 2.9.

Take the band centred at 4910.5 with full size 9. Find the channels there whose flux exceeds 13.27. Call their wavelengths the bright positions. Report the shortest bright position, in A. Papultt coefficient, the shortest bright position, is 4906.35 A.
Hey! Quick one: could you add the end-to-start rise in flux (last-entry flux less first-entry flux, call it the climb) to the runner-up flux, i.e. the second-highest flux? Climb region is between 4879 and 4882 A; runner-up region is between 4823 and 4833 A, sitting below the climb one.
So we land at 13.0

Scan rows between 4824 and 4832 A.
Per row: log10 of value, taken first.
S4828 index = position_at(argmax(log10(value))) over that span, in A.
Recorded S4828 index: 4825.68 A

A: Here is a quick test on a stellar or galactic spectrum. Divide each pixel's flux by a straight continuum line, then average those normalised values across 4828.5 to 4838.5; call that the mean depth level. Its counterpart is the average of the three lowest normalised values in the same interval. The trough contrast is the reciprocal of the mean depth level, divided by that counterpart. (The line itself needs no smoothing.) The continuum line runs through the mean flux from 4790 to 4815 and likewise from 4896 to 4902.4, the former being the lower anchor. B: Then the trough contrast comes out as 1.05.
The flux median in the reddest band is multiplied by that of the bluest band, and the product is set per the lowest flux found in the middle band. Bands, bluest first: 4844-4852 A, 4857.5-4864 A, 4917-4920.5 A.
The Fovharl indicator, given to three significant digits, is 23.0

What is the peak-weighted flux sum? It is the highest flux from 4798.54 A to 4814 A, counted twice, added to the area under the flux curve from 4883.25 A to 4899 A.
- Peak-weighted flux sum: 230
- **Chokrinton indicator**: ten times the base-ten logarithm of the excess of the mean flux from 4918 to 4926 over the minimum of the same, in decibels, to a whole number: 0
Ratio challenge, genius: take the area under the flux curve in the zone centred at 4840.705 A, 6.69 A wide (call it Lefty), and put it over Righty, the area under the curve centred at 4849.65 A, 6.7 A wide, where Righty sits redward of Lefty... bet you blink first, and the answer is 1.01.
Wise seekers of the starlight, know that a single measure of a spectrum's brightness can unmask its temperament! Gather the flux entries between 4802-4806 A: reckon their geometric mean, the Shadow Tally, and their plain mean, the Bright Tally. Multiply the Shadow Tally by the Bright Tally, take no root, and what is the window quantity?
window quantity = 173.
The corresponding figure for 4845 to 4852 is 171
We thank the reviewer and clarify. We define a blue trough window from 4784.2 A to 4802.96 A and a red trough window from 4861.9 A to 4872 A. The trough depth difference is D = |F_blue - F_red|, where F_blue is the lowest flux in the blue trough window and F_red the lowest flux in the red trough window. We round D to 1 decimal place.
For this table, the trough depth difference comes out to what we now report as 3.4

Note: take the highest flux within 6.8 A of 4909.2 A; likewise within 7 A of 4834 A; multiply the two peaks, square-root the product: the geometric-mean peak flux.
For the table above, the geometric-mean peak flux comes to 13.5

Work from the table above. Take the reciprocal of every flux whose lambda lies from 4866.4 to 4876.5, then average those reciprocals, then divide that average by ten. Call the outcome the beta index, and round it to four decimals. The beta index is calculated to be 0.0082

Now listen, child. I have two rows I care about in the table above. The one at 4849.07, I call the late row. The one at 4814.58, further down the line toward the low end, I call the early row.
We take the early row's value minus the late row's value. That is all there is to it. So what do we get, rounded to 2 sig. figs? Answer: 0.58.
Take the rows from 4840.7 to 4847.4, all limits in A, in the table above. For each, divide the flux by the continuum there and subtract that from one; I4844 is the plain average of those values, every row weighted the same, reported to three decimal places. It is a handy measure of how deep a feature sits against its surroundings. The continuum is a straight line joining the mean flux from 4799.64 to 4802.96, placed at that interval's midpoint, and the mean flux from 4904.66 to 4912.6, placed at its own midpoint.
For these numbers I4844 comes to -0.029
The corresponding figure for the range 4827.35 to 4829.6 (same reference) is -0.026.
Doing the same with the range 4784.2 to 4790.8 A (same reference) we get -0.018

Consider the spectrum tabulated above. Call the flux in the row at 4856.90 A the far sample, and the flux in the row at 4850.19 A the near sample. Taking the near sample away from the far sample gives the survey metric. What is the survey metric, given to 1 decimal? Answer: -1.4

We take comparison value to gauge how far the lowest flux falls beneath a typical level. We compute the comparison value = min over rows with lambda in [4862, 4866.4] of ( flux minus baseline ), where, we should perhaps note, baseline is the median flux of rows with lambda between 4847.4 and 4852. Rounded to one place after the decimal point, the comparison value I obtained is -3.5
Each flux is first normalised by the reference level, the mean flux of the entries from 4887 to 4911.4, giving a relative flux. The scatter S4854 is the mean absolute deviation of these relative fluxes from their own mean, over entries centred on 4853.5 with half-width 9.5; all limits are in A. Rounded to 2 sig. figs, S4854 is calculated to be 0.11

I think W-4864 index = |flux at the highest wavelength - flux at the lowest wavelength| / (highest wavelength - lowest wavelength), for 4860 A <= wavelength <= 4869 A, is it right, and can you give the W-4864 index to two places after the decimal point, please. 0.59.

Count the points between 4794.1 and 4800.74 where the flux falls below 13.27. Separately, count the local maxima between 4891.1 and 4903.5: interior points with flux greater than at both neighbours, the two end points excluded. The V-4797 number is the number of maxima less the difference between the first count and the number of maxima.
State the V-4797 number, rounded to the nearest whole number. 4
